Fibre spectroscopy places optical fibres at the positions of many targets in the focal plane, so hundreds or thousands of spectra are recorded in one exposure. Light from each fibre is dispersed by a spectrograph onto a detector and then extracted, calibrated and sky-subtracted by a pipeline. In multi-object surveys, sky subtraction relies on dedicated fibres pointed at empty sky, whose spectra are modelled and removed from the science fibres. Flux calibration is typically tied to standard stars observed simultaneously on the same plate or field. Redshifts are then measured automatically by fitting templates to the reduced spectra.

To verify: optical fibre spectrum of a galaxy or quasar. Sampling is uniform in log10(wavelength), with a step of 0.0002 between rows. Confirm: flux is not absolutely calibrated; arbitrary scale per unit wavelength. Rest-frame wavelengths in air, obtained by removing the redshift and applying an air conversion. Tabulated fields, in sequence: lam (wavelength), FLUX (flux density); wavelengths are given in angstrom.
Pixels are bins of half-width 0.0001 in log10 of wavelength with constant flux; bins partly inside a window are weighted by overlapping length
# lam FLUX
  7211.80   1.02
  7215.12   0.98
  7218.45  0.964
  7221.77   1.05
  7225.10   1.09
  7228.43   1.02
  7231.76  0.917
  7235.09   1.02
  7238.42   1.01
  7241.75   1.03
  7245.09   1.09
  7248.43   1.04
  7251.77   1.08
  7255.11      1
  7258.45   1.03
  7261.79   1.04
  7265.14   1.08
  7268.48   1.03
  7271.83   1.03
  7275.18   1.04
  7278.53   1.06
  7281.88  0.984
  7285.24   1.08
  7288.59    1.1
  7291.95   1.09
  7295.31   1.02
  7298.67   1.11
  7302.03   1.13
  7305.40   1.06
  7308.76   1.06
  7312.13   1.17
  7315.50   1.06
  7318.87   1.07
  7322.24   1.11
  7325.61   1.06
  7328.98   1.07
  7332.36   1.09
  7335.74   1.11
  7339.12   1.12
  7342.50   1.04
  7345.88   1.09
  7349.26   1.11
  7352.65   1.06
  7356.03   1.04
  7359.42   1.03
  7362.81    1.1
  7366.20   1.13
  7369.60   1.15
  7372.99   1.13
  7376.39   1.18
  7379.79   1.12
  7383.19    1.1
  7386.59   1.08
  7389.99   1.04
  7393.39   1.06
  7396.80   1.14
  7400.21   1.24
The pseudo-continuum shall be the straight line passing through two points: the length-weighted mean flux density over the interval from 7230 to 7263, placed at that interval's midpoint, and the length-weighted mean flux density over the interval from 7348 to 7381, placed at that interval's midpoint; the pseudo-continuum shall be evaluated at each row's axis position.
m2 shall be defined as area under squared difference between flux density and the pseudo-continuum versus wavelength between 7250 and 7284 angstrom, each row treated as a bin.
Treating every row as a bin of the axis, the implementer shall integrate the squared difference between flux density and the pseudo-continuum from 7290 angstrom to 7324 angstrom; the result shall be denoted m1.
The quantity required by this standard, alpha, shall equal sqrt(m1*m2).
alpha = 0.0493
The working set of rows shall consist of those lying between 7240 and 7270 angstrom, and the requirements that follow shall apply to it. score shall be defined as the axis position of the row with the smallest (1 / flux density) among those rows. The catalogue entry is 7245.09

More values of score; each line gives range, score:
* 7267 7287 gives 7285.24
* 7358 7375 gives 7369.60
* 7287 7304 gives 7302.03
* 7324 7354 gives 7339.12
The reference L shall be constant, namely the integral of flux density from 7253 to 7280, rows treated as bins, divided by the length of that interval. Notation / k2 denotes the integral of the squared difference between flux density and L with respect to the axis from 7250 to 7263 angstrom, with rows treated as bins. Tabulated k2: 0.011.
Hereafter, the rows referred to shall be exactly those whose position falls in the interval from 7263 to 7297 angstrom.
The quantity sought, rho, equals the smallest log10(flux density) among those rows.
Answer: -0.007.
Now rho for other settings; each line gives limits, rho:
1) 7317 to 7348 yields 0.017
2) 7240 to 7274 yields 0.000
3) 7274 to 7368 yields -0.007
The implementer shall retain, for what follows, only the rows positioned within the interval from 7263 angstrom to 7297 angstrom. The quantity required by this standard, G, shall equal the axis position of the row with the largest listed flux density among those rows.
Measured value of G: 7288.59 angstrom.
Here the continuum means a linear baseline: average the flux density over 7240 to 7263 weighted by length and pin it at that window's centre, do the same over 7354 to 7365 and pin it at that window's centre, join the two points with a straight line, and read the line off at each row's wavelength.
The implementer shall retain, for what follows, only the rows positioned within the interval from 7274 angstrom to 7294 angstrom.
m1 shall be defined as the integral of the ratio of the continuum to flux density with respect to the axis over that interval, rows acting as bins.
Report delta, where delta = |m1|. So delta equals 19.8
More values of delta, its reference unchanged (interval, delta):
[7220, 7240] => 20.5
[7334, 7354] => 19.5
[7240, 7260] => 20.0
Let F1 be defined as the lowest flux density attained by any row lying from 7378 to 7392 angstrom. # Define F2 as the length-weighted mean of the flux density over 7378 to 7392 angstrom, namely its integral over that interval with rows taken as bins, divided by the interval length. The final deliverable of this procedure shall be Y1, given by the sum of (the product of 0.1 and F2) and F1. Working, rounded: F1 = 1.04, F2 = 1.085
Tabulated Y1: 1.15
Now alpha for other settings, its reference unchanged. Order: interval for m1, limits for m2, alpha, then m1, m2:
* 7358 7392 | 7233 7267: 0.0515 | 0.071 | 0.037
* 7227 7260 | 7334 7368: 0.0550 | 0.060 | 0.051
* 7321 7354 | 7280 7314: 0.0466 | 0.024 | 0.091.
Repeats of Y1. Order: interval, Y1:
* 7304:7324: 1.17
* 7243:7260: 1.10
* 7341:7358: 1.15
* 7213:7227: 1.07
